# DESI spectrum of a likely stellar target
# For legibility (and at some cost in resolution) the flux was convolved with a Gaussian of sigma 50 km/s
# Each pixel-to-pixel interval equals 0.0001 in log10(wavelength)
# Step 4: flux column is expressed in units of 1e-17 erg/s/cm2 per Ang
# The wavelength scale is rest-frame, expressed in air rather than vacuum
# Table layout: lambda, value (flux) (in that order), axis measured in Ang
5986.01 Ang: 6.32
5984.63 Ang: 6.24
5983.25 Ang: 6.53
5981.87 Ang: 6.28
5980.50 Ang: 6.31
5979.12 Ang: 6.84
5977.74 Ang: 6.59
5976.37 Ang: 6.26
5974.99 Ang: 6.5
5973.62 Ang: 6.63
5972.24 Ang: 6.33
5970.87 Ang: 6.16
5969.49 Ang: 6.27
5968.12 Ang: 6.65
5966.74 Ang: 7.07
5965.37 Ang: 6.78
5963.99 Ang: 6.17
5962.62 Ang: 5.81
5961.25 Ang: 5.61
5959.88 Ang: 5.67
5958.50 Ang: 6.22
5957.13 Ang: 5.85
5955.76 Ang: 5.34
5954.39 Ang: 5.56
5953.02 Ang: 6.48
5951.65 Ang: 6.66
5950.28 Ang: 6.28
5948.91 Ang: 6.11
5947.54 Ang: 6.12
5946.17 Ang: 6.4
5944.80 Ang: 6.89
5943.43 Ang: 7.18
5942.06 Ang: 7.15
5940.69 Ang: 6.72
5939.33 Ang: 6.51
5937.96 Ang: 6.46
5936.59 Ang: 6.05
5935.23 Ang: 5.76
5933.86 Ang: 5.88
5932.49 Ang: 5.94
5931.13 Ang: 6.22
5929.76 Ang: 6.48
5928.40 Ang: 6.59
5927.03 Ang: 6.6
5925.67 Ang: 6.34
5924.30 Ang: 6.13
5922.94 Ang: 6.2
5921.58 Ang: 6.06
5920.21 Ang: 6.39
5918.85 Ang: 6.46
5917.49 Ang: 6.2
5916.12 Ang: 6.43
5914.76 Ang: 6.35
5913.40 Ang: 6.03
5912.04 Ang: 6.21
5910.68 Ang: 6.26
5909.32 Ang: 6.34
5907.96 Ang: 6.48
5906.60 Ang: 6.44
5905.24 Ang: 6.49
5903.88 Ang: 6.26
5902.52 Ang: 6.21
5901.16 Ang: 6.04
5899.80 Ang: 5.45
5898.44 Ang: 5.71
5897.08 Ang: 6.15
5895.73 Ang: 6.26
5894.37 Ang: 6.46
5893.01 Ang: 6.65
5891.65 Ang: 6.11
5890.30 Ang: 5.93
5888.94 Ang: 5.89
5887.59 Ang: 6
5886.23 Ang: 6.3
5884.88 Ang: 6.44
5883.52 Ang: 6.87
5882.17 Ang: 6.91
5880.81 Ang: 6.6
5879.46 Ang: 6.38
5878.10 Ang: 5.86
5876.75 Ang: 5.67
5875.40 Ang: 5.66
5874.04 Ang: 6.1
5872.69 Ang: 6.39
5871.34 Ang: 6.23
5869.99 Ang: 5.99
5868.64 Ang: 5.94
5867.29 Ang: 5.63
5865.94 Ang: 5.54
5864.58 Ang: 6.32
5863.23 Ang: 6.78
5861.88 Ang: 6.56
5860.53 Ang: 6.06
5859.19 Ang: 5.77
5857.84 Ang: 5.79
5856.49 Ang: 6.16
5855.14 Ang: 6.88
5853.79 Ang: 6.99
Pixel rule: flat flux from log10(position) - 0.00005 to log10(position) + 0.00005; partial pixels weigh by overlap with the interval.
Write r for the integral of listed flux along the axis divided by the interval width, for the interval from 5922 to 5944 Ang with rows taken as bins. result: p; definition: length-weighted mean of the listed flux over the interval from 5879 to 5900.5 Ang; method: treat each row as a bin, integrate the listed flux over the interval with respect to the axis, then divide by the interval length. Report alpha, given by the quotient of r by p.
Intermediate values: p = 6.255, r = 6.38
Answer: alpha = 1.02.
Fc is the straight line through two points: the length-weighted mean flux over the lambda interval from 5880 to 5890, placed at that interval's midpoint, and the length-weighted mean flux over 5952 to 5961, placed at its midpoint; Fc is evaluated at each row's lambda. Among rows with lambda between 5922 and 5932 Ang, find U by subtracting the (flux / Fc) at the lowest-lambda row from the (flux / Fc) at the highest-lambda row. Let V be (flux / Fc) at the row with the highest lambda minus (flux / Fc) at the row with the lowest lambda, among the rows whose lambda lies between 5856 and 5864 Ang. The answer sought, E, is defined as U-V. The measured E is -0.09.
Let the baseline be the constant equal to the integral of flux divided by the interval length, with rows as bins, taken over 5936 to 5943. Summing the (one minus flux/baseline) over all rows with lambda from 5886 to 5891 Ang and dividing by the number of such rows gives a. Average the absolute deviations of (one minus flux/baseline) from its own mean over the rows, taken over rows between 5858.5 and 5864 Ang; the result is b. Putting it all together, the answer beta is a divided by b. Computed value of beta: 1.5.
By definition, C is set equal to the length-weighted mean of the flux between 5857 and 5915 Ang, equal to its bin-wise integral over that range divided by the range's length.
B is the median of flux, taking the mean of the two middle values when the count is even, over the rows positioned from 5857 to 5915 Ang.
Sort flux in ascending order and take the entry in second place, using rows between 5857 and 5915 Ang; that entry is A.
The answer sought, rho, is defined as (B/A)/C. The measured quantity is 0.182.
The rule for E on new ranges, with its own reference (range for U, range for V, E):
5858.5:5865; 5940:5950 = 0.18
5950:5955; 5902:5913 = -0.13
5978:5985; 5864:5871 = -0.05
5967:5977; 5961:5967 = -0.31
